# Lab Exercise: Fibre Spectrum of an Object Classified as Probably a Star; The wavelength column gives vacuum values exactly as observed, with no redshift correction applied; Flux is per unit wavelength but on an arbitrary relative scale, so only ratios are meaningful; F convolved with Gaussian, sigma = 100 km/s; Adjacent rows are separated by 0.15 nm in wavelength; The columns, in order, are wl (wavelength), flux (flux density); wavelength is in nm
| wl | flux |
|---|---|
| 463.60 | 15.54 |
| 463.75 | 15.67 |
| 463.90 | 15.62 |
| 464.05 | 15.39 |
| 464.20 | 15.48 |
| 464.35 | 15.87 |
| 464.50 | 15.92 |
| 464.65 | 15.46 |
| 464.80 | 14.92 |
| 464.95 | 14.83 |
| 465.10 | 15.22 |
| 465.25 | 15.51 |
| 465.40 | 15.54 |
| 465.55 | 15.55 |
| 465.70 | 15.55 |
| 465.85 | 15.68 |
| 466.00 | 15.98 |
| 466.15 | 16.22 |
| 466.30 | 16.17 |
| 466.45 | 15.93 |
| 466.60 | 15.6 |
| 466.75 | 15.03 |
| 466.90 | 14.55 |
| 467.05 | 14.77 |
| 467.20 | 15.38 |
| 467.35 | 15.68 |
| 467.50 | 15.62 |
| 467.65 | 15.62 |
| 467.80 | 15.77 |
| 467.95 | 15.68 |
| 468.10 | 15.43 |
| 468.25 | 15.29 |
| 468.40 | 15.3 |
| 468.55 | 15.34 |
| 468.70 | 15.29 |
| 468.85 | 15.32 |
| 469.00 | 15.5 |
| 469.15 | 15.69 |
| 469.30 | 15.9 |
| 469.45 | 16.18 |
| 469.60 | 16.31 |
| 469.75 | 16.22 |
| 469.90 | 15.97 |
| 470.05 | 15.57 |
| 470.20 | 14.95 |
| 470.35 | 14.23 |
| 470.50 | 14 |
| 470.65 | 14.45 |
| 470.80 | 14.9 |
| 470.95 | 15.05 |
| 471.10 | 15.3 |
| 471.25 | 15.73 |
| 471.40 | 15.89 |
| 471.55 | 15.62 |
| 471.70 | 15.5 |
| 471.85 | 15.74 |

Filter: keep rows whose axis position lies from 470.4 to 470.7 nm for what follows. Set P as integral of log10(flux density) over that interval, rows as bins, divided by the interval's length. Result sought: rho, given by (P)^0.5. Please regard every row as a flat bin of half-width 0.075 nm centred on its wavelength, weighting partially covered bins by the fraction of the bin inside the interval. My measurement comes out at 1.07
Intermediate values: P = 1.15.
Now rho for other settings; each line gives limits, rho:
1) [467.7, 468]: 1.09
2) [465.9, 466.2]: 1.10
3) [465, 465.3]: 1.09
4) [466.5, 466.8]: 1.09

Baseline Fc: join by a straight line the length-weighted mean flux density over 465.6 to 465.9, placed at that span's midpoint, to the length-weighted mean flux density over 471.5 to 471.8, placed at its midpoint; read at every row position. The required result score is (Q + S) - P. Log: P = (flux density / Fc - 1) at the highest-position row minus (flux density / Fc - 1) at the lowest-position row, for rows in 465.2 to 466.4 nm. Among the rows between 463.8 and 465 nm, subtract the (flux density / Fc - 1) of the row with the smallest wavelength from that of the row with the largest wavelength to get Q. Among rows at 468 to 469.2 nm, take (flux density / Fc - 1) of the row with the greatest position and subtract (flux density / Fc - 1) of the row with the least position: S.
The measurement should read -0.08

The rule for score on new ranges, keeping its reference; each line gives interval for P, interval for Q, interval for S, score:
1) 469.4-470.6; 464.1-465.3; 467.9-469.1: 0.13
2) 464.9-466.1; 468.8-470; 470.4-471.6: 0.07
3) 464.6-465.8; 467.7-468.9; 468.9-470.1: -0.03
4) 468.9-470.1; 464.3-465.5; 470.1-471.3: 0.02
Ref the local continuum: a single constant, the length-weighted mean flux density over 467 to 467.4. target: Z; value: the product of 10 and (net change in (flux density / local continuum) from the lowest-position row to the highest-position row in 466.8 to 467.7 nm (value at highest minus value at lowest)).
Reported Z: 0.70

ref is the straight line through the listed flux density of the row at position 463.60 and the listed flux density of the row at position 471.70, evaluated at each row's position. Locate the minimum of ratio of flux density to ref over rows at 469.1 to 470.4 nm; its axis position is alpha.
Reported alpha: 470.35 nm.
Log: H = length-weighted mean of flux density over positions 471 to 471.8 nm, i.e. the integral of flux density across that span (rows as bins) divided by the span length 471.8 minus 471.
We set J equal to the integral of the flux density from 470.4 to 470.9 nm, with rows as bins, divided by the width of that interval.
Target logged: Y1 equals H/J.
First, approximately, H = 15.6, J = 14.5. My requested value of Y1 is 1.08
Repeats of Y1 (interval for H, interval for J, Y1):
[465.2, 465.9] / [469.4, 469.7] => 0.96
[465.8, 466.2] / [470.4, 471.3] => 1.07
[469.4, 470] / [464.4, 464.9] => 1.05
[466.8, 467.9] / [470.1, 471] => 1.05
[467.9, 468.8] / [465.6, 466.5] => 0.97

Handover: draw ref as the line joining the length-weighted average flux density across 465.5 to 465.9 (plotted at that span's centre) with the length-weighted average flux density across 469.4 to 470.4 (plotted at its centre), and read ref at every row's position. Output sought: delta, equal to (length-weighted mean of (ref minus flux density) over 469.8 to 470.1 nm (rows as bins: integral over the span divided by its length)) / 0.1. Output -1.7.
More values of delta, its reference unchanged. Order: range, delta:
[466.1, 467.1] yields 1.4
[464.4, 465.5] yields 2.2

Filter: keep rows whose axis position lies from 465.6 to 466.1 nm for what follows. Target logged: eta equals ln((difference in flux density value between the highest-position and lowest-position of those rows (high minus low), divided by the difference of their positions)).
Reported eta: 0.4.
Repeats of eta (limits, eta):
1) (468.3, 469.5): -0.2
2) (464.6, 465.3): -2.5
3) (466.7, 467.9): -0.3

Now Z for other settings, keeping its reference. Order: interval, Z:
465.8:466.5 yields 0.16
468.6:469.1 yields 0.14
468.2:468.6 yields 0.03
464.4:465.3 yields -0.27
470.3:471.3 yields 0.98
